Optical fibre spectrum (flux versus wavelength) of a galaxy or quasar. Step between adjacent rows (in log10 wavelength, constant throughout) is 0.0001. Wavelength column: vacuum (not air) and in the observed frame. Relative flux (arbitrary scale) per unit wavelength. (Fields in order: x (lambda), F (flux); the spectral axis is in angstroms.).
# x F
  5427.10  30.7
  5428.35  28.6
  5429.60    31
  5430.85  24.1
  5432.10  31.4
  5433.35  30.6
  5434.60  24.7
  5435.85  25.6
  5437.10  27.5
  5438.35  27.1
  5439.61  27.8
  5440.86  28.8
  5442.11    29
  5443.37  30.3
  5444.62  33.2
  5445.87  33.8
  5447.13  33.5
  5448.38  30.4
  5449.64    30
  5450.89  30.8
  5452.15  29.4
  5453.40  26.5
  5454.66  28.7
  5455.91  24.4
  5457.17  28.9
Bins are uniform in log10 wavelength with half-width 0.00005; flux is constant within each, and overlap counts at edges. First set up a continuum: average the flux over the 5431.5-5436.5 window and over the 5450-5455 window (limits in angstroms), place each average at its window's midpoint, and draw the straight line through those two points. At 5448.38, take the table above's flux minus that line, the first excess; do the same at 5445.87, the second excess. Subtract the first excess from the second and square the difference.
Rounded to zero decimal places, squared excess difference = 12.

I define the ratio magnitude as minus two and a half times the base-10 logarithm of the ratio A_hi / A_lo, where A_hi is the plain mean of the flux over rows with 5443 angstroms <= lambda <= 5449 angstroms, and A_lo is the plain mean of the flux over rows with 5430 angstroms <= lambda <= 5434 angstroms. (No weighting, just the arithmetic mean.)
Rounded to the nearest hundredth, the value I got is -0.13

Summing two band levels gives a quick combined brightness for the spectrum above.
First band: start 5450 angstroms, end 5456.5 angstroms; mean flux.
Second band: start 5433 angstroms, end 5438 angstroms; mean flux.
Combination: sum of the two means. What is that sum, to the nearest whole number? 55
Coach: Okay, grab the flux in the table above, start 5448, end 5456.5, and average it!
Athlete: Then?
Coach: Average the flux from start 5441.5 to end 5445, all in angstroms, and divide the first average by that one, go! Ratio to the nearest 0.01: 0.93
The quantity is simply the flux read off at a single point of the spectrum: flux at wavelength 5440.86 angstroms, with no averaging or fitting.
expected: 28.8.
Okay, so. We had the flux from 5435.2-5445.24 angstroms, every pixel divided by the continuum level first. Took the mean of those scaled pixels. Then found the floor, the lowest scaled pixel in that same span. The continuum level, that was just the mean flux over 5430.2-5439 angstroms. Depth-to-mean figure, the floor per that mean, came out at 0.89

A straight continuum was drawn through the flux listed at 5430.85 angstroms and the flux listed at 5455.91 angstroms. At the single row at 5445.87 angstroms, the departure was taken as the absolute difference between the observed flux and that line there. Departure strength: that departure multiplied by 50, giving 476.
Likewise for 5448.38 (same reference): 305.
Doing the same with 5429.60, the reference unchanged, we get 346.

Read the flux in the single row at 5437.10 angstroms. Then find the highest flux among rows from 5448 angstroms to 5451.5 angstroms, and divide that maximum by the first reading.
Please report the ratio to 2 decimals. 1.12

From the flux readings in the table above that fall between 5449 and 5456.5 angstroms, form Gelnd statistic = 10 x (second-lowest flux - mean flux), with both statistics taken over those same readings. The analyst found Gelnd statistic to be -18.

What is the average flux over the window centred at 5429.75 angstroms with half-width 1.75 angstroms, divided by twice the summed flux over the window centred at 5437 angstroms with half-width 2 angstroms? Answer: 0.174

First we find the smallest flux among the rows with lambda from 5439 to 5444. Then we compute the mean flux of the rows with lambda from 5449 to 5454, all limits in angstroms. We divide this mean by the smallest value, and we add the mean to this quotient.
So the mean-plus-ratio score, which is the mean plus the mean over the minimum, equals 30.2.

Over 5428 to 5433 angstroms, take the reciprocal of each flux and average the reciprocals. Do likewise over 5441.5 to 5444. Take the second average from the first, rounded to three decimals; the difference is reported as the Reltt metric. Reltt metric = 0.001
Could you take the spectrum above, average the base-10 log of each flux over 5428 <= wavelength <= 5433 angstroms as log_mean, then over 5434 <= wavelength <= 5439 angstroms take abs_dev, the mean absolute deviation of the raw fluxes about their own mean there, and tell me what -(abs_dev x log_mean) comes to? -1.6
